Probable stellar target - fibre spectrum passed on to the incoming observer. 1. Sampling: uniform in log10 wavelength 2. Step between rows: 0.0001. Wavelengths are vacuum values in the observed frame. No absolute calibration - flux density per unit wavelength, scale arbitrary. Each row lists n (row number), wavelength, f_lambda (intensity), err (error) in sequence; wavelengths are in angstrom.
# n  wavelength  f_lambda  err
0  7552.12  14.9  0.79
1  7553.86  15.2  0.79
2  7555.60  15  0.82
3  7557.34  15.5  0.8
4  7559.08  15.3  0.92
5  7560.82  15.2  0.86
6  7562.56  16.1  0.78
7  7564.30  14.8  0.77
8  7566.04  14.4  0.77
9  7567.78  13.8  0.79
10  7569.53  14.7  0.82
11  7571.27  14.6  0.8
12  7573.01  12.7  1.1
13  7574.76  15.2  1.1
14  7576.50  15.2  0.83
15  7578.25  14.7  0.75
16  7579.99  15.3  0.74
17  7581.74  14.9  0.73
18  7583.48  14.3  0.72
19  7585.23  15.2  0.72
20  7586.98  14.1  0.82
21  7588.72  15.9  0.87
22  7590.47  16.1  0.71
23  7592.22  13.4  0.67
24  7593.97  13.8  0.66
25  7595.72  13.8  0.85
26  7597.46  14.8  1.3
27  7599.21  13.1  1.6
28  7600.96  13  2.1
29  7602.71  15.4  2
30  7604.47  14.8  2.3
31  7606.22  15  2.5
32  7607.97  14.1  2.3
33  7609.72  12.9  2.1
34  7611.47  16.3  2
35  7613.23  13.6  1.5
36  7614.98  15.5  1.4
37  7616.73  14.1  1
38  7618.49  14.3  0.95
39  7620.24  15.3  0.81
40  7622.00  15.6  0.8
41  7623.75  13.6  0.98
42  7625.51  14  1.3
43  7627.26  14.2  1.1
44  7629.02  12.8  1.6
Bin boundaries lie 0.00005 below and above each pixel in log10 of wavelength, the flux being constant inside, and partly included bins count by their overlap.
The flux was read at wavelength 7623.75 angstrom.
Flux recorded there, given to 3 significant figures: 13.6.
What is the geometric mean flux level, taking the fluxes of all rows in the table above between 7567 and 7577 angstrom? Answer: 14.3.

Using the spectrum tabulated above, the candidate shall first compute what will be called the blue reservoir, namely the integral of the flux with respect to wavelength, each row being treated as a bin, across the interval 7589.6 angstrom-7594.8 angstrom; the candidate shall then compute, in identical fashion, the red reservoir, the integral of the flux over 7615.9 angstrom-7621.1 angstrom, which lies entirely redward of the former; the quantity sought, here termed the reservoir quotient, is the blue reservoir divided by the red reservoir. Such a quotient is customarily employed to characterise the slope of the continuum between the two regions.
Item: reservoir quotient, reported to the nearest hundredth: 0.99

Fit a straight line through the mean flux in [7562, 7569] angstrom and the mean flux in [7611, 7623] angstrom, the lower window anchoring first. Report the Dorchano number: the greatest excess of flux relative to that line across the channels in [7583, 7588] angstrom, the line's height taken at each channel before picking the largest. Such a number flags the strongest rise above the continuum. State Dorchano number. 0.4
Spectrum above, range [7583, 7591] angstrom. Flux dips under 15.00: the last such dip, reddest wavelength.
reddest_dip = 7586.98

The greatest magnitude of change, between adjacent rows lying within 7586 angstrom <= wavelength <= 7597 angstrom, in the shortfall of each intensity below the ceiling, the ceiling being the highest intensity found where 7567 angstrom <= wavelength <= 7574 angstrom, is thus 2.7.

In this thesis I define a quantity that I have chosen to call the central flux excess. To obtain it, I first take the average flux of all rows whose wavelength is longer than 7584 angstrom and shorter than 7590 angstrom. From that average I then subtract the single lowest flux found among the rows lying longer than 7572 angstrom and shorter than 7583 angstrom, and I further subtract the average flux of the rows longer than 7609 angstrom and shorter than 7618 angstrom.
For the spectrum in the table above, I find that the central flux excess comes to -12.1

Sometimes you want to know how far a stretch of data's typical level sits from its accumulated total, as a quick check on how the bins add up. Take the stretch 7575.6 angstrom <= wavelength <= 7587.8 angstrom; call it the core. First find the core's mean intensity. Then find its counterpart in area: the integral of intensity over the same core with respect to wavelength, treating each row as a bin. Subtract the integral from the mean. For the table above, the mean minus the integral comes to -166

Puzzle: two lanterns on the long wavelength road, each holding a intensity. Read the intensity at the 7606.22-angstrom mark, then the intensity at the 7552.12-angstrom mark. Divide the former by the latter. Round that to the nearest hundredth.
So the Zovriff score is 1.01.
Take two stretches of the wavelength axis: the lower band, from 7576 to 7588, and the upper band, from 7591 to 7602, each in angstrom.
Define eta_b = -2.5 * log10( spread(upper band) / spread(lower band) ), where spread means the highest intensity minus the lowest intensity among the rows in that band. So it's -0.44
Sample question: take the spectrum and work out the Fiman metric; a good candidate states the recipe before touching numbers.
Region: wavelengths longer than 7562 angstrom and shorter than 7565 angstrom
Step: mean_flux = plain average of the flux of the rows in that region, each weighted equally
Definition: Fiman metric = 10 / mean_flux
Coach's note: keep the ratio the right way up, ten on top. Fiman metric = 0.65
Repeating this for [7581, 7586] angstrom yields 0.68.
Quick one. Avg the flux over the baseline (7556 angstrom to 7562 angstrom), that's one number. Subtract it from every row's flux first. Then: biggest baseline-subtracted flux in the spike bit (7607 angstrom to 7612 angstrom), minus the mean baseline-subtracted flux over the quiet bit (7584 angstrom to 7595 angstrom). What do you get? 1.6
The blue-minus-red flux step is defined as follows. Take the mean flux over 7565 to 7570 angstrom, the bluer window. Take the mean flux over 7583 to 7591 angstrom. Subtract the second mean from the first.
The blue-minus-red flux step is -0.8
